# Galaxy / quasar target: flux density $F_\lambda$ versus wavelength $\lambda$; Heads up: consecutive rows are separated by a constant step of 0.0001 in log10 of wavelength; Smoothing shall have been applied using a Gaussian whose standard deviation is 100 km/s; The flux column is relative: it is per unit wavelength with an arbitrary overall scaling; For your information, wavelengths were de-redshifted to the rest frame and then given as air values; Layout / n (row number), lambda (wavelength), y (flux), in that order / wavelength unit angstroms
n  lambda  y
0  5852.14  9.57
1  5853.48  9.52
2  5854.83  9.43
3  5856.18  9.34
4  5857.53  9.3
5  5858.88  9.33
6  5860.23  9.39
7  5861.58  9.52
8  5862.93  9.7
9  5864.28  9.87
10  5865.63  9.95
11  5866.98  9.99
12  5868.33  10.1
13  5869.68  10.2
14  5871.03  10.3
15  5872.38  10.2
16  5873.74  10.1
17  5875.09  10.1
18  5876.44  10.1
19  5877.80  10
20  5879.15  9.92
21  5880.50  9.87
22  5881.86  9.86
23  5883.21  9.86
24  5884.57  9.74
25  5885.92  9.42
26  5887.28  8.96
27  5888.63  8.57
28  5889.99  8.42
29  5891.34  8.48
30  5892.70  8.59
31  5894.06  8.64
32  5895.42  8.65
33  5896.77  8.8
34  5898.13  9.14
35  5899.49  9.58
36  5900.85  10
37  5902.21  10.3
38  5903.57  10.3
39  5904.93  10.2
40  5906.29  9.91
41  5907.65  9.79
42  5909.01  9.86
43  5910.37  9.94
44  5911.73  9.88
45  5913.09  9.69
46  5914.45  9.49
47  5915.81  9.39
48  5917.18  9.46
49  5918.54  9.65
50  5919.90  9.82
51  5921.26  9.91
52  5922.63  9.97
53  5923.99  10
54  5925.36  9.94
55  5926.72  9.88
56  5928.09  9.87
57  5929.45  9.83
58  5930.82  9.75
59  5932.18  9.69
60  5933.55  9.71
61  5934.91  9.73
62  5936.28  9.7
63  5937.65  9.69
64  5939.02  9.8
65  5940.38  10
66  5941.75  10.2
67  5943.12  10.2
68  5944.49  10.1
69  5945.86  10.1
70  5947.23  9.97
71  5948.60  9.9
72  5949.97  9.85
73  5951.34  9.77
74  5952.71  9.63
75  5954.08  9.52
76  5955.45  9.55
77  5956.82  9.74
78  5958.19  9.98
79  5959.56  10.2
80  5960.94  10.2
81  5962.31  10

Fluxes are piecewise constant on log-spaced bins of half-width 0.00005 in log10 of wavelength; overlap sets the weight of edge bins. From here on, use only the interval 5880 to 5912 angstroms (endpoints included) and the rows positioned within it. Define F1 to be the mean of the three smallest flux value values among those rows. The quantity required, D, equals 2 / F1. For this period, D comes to 0.236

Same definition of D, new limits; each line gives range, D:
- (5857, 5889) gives 0.224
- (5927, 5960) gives 0.209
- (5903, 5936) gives 0.212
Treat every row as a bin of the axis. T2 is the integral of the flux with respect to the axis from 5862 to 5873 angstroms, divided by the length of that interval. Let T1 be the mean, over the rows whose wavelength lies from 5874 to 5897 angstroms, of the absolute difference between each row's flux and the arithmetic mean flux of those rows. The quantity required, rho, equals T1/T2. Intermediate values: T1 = 0.62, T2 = 10.0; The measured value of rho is 0.061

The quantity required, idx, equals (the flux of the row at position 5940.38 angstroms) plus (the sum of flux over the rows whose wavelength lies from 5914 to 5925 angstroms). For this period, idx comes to 88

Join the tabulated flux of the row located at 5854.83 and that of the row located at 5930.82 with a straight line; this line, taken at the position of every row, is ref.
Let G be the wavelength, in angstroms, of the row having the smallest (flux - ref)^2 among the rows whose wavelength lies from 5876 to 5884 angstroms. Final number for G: 5883.21 angstroms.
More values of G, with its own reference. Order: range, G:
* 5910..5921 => 5913.09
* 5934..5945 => 5939.02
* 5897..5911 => 5899.49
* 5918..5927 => 5918.54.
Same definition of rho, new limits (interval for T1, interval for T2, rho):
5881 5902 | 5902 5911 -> 0.051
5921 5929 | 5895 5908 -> 0.004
